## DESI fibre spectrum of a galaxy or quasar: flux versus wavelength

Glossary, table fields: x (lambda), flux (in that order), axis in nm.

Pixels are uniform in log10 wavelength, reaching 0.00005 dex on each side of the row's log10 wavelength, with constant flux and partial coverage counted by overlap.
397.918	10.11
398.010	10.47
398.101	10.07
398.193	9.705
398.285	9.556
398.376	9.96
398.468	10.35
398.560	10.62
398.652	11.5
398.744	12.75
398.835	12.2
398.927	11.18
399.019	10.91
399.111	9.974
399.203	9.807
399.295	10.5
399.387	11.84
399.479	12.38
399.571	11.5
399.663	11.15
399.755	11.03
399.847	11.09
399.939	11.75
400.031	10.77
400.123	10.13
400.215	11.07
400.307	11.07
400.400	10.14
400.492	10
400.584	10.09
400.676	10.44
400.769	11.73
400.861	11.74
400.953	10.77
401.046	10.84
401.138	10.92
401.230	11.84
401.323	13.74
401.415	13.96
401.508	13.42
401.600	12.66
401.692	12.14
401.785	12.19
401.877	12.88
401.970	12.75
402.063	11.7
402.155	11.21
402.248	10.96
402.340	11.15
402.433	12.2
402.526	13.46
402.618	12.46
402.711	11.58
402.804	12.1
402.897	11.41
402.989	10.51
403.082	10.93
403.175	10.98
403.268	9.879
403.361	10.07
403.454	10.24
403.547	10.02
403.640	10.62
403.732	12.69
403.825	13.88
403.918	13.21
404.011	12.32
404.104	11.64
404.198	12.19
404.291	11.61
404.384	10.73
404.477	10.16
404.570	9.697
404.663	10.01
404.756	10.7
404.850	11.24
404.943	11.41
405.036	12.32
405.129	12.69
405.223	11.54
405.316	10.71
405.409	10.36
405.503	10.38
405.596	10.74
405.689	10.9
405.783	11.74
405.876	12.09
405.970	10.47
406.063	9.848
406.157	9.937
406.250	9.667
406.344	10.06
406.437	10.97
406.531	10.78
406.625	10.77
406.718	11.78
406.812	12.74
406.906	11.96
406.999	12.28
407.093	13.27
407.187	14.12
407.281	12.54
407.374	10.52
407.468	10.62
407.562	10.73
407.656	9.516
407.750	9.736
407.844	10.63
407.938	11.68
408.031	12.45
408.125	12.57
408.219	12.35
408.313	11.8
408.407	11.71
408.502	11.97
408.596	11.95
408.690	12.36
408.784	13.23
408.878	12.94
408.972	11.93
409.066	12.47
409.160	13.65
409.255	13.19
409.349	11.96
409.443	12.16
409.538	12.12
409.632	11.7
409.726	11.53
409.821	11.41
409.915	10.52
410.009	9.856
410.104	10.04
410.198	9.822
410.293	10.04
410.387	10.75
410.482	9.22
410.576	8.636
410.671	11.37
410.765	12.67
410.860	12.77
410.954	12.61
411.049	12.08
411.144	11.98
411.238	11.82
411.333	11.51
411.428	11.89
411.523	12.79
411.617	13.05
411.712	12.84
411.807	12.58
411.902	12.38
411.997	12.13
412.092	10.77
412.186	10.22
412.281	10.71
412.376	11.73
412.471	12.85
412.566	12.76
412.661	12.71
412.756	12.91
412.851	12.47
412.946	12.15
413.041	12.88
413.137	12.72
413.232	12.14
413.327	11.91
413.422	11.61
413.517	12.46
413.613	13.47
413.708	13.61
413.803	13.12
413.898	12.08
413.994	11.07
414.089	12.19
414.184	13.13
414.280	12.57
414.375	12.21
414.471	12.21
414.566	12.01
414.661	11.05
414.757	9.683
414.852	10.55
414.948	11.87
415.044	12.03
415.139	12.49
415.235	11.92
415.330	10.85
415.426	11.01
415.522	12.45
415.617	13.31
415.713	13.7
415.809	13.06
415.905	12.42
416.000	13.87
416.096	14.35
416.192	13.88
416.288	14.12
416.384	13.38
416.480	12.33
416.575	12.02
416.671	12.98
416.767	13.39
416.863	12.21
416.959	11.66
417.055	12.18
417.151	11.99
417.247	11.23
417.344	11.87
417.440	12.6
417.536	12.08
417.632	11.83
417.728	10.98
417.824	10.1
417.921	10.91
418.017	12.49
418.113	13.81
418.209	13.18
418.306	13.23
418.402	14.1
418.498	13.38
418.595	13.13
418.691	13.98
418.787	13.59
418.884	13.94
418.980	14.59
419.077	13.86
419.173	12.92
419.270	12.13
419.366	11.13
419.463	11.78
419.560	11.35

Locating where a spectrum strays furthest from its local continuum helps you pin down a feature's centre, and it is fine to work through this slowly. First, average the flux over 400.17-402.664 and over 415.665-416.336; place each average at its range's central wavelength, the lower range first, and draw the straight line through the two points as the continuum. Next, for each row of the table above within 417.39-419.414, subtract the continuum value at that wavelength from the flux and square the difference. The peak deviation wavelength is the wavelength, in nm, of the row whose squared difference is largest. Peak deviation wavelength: 417.824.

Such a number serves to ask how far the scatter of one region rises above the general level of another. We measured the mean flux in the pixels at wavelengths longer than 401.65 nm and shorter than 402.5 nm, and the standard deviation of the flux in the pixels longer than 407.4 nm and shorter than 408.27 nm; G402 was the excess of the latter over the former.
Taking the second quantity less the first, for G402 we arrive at -10.8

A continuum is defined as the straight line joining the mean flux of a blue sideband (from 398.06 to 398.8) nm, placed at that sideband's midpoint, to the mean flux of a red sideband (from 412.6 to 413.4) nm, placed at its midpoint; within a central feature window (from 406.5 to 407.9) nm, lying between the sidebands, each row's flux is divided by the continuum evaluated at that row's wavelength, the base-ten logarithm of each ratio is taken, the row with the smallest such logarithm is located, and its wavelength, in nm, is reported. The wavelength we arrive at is 407.656 nm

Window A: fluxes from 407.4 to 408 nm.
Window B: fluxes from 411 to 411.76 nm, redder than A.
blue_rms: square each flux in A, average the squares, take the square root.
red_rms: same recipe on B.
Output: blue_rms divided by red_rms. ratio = 0.86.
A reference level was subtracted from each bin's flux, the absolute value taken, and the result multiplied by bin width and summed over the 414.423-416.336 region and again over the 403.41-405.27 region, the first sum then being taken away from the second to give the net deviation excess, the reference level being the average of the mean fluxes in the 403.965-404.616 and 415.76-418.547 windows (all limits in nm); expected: -0.11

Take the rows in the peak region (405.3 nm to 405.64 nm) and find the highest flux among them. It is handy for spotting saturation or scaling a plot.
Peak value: 10.74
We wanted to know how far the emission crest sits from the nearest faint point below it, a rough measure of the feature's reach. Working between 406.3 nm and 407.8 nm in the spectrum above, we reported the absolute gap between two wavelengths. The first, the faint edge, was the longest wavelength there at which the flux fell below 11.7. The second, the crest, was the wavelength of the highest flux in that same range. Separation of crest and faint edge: 0.56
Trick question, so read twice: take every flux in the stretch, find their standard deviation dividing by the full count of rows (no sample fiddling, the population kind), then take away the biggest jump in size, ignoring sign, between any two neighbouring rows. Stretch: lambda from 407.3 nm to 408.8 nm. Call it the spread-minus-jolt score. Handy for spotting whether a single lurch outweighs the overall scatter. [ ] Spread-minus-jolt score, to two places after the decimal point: -0.18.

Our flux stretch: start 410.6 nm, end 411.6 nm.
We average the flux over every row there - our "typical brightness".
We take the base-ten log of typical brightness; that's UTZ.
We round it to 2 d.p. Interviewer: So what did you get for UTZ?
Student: 1.08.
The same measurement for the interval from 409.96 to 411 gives 1.03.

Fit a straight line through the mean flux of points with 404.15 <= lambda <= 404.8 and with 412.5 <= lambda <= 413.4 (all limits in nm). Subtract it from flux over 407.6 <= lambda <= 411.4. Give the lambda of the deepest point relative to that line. 410.576 nm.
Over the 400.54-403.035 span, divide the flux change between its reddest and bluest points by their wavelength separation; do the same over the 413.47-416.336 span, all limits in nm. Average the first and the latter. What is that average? 0.39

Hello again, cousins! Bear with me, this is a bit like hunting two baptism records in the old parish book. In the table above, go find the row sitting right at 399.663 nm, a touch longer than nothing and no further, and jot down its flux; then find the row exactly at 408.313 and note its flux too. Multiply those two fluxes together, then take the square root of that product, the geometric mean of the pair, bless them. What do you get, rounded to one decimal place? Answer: 11.5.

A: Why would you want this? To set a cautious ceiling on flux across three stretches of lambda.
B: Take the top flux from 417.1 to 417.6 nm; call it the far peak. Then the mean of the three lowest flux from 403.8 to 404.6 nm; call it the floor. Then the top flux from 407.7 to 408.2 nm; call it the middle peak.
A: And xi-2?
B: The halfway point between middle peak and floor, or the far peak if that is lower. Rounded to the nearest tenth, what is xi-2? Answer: 11.4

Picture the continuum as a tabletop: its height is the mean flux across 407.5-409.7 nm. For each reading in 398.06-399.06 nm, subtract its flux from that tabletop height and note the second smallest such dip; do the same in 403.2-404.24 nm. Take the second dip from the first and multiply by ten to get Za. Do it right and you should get 10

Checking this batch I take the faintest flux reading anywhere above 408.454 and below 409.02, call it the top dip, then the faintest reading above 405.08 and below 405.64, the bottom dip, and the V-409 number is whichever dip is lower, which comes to 10.4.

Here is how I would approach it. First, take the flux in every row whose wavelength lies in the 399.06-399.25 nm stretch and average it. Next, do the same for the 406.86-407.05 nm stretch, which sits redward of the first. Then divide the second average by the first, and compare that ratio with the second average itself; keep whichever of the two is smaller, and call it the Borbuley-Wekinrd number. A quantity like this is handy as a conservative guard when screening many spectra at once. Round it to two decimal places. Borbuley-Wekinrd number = 1.23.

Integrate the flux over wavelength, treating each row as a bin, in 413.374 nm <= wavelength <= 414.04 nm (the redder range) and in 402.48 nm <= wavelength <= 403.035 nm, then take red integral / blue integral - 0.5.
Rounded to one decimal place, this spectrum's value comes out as 0.8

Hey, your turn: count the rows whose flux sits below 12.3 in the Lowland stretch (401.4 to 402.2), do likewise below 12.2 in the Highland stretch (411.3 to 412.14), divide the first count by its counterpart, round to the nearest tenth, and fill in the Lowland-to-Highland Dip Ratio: 1.0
